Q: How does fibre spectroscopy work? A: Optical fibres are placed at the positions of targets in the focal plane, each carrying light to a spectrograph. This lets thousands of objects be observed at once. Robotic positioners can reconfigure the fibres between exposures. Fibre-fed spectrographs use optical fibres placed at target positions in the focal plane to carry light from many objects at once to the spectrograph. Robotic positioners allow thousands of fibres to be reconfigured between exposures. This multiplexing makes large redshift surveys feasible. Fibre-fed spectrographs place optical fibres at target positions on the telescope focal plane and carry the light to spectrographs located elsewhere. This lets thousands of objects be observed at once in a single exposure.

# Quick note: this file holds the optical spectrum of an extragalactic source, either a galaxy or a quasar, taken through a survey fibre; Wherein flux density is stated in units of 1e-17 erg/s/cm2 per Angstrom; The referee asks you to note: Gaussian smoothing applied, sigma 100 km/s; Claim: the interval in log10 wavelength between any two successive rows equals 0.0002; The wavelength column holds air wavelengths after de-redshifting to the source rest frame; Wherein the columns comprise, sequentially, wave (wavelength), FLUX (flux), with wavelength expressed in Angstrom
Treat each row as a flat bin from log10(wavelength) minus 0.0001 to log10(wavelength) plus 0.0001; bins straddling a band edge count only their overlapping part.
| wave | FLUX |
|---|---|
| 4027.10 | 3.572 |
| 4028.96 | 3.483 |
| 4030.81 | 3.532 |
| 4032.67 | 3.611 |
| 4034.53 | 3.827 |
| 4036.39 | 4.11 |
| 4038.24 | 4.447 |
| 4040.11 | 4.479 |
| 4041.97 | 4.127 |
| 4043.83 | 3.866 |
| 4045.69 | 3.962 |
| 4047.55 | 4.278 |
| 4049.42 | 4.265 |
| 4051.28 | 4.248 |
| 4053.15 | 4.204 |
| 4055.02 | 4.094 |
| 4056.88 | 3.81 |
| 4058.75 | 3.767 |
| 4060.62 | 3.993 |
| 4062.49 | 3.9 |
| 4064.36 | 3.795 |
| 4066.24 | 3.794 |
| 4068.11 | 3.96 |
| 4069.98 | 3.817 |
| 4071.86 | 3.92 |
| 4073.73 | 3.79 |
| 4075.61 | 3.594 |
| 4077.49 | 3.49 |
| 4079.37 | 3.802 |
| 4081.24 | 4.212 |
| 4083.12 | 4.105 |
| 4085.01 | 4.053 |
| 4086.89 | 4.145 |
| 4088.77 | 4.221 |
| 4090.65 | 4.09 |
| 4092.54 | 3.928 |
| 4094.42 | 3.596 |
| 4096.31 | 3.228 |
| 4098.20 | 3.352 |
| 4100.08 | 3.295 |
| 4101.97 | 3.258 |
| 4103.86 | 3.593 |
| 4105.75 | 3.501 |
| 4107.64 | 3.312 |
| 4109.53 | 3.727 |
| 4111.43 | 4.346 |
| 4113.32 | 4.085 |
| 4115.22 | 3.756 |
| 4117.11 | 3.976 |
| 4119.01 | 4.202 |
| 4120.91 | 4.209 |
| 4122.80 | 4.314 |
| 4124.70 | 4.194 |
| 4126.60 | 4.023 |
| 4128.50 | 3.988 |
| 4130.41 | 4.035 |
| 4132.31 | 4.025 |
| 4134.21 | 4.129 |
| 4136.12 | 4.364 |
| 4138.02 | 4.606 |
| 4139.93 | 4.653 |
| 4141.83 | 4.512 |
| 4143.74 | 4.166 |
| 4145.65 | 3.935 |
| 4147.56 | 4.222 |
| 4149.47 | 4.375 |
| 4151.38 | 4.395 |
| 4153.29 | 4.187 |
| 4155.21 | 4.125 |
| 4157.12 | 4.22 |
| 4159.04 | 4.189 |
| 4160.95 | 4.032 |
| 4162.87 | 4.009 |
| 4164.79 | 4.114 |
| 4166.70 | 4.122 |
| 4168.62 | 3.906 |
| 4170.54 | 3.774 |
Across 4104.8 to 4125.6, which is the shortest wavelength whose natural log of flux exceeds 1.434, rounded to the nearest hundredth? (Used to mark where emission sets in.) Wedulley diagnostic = 4111.43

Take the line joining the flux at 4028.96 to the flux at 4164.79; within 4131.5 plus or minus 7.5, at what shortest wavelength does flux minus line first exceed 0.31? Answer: 4136.12 Angstrom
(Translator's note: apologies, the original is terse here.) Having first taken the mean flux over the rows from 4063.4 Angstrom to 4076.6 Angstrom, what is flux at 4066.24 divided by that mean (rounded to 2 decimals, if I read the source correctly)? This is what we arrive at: 1.00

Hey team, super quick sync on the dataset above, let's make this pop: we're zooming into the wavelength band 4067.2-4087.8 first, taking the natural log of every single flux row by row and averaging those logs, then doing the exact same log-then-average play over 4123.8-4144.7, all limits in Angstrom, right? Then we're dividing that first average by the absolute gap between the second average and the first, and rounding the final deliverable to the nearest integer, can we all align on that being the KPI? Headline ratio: 16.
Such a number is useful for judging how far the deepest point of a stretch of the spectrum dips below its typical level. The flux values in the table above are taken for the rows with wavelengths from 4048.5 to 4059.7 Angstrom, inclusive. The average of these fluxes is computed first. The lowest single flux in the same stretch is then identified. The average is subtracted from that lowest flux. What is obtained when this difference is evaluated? -0.30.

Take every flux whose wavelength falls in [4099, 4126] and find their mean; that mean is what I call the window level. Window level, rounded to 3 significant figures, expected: 3.84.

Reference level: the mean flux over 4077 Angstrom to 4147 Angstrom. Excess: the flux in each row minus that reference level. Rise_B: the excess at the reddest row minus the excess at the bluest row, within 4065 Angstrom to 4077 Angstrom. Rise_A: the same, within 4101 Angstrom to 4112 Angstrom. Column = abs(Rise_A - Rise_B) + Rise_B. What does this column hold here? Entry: 1.1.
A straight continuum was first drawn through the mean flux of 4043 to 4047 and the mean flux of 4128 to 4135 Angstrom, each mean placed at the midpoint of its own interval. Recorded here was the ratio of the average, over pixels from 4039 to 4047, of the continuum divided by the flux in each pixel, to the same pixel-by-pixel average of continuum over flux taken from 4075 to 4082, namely 0.90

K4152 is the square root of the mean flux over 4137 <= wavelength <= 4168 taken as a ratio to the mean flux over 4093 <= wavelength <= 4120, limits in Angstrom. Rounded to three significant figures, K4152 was 1.08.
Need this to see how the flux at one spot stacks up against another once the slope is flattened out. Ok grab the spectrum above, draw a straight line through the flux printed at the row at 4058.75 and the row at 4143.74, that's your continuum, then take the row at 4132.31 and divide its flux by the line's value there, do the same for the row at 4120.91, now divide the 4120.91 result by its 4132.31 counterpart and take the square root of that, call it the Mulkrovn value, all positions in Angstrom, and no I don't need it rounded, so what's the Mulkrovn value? 1.03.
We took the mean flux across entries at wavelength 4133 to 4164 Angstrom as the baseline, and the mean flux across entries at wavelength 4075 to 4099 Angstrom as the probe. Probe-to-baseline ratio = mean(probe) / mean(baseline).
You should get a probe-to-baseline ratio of 0.90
